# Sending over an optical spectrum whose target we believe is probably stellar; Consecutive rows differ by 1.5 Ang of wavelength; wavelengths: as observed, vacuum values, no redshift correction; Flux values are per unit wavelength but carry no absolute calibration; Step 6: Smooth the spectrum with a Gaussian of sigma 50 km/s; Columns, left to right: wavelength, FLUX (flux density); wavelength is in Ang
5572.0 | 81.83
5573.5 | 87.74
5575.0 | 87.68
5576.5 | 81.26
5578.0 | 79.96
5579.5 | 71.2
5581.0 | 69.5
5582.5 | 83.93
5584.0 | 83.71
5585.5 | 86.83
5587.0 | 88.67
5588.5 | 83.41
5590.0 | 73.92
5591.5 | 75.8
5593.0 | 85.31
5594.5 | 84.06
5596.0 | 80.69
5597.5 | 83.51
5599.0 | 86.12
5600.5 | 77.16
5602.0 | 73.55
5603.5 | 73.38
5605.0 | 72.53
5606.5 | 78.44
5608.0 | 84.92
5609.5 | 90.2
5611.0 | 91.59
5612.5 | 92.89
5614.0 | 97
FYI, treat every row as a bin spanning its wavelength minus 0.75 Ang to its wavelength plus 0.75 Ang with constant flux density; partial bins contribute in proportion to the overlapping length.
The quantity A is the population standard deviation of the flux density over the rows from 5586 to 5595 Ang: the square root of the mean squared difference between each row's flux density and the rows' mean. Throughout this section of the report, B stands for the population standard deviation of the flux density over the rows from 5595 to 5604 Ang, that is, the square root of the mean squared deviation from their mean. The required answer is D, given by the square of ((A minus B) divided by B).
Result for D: 0.0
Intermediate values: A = 5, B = 4.8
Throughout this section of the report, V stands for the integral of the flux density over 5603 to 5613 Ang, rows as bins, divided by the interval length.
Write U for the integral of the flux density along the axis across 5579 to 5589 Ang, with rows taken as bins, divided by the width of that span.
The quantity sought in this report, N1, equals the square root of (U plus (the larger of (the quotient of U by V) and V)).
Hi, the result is 12.8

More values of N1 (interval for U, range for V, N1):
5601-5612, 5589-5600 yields 12.7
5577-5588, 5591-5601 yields 12.8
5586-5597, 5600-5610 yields 12.7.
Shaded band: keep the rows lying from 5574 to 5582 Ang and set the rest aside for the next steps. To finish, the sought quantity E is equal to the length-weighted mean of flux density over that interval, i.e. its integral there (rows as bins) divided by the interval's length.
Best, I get 78.4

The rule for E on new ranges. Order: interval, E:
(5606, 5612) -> 86.9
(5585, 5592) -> 81.8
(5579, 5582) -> 71.4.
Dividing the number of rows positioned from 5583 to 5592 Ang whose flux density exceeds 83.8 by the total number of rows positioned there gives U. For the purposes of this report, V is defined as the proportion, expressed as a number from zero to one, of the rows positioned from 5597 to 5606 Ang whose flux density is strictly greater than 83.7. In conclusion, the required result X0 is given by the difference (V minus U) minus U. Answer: -0.5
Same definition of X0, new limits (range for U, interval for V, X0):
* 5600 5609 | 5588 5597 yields 0.0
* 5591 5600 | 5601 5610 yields -0.7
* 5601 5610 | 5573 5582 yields -0.3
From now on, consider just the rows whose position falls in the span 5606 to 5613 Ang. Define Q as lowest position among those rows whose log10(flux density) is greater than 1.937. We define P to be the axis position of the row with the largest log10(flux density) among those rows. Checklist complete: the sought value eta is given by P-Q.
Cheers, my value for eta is 3.0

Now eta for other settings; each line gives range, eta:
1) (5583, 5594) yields 1.5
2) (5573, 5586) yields 0.0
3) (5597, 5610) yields 0.0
